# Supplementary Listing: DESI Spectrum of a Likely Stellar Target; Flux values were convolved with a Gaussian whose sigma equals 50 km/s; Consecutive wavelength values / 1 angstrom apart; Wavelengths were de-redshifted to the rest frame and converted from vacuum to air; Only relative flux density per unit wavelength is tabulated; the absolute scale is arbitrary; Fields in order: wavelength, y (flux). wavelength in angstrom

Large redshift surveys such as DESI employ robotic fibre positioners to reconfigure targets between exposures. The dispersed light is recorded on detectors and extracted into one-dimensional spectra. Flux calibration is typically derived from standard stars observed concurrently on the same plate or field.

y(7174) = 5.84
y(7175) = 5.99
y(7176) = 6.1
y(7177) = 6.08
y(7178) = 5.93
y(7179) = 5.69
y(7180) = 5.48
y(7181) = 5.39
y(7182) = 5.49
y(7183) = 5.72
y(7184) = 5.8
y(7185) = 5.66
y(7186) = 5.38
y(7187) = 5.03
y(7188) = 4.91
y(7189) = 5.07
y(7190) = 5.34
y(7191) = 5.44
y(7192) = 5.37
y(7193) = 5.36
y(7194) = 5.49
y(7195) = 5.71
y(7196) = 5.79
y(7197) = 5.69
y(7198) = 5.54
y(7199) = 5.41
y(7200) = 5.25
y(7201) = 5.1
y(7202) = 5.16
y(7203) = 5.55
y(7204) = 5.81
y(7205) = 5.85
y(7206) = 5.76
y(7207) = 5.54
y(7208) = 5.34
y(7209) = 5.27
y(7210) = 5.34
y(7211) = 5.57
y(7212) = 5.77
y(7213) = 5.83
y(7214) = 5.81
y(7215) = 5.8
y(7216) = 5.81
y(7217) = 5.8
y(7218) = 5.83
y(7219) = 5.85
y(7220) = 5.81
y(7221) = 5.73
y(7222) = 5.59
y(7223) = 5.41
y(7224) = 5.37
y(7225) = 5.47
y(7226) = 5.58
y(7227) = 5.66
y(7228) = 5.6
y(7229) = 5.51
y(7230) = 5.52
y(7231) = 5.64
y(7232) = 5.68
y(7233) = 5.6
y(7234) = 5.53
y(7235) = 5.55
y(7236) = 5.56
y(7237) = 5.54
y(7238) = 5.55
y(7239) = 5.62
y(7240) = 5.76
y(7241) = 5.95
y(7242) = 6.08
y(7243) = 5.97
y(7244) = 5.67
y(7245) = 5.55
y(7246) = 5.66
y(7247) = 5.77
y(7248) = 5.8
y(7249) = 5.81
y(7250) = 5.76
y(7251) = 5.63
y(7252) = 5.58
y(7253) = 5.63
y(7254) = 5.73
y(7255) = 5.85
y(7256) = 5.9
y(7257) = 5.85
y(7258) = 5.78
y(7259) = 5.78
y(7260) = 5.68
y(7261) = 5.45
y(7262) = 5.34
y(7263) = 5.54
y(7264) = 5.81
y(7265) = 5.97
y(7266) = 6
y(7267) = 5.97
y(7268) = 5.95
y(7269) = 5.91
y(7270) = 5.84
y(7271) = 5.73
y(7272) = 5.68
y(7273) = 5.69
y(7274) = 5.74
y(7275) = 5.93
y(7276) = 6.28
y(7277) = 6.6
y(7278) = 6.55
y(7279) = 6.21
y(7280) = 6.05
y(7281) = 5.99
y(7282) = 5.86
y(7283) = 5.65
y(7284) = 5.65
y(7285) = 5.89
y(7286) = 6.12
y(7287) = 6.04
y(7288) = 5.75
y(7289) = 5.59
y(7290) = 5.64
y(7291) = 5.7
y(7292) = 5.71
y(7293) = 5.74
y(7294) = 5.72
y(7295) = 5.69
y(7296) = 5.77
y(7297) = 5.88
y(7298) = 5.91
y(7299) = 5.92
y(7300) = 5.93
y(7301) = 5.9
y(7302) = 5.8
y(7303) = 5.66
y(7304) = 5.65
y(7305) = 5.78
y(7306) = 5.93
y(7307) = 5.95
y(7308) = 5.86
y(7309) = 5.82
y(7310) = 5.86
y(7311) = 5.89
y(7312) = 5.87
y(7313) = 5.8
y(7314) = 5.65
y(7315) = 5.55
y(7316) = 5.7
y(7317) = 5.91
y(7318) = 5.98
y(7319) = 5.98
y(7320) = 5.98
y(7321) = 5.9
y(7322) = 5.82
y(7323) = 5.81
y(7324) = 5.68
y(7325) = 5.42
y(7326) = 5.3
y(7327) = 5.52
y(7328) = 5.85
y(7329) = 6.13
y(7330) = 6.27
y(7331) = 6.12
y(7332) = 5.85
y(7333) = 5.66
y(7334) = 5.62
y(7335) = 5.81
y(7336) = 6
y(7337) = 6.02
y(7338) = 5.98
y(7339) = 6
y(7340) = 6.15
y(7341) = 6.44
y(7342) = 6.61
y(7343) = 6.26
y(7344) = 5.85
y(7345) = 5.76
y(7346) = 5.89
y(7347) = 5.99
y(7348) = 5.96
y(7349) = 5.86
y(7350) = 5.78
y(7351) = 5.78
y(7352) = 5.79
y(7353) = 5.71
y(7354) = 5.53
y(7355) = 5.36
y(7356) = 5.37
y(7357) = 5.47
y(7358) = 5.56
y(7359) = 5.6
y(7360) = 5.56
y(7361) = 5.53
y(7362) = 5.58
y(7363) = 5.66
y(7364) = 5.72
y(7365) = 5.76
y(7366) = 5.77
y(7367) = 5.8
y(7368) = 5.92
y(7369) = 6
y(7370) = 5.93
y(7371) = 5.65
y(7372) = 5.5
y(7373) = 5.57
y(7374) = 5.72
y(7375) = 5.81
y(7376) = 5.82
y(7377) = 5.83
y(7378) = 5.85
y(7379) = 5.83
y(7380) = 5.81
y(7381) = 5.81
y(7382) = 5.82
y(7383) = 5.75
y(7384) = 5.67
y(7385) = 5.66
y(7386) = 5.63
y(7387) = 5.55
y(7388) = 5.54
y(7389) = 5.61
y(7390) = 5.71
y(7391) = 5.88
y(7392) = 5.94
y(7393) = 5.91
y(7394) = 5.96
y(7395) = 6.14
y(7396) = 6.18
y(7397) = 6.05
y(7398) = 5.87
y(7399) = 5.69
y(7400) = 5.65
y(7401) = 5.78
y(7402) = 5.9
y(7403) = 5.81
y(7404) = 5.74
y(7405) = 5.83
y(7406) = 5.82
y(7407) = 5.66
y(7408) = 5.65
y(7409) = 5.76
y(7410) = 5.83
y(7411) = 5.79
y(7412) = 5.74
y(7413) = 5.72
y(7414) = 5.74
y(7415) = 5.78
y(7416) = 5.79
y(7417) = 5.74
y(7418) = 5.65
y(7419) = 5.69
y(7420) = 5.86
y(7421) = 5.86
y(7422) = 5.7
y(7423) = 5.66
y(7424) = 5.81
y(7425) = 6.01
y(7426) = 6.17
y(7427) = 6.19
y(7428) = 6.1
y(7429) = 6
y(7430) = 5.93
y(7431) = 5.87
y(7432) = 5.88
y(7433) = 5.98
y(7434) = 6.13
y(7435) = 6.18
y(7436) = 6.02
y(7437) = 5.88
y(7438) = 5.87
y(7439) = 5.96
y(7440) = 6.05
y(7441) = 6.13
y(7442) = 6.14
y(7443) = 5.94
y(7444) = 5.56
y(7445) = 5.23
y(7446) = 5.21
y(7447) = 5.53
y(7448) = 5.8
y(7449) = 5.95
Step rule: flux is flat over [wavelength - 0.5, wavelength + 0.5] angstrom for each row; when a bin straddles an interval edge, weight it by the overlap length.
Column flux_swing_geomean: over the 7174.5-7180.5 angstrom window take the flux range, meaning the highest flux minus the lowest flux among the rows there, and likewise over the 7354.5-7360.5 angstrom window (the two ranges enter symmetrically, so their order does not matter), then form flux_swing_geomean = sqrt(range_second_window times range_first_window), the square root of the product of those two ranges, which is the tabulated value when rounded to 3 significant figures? 0.386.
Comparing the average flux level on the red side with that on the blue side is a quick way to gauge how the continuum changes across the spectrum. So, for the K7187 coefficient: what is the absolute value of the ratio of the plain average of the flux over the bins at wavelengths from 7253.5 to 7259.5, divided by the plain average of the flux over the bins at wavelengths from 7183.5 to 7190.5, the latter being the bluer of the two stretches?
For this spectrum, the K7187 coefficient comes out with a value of 1.09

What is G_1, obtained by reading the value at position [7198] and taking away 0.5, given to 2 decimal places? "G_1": 5.04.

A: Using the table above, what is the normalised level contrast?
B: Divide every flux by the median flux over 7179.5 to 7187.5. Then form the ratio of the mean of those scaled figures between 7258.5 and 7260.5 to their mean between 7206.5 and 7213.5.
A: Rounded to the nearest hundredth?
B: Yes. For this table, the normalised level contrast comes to 1.04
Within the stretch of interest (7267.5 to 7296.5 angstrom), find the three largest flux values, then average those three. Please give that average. 6.48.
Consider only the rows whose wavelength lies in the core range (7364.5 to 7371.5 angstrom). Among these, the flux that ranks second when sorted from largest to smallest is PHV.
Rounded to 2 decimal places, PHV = 5.93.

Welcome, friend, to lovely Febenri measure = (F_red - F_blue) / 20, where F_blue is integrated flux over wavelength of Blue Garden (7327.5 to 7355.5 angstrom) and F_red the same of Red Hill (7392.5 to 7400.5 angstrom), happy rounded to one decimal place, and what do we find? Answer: -5.9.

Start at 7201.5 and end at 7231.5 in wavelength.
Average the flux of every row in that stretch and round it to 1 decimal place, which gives 5.6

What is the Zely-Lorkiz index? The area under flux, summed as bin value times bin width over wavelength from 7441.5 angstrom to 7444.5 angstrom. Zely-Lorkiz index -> 17.6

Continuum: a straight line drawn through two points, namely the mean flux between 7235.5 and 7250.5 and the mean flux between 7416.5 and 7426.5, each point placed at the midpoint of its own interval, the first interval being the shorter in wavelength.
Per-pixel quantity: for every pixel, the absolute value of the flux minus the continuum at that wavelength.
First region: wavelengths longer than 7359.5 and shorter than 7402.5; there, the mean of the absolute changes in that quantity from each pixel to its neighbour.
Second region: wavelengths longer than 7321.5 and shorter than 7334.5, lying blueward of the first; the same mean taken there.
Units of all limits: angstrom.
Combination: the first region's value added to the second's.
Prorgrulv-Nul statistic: 0.21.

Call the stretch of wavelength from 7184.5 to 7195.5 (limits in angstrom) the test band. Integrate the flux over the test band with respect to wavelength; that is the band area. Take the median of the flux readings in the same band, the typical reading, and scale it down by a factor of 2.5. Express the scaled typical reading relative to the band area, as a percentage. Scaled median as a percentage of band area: 3.66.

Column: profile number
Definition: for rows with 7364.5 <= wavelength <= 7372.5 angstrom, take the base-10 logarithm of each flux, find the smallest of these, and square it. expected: 0.548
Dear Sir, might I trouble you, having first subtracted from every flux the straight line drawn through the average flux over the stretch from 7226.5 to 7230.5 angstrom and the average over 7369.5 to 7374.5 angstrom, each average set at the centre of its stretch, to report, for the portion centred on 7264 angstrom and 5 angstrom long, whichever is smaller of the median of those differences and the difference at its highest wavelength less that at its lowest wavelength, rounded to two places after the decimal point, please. 0.21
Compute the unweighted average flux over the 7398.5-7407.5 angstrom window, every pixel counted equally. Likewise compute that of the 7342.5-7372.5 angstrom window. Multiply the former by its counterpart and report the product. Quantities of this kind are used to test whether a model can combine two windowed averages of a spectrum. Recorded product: 33.0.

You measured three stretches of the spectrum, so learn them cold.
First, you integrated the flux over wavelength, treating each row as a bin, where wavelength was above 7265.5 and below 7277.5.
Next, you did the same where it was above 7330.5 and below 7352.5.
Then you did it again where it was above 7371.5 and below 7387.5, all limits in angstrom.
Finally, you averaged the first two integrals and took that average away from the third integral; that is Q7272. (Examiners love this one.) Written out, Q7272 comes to -10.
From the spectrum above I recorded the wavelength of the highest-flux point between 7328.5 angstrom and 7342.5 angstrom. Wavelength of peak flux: 7342 angstrom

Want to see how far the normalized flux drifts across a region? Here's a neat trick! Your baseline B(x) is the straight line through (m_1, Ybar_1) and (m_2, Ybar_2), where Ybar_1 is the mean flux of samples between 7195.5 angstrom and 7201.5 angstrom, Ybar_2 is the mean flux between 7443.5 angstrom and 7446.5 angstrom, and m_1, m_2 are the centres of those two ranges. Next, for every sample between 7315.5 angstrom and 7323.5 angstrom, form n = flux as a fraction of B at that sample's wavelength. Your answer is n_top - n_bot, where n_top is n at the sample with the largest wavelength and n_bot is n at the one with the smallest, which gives 0.021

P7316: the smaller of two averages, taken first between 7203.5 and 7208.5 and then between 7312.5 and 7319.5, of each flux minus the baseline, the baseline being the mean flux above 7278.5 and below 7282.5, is -0.37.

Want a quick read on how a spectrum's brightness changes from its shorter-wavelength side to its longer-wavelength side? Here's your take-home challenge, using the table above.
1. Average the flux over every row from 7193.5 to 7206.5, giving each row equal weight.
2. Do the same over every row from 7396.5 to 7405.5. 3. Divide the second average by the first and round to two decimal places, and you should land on 1.05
